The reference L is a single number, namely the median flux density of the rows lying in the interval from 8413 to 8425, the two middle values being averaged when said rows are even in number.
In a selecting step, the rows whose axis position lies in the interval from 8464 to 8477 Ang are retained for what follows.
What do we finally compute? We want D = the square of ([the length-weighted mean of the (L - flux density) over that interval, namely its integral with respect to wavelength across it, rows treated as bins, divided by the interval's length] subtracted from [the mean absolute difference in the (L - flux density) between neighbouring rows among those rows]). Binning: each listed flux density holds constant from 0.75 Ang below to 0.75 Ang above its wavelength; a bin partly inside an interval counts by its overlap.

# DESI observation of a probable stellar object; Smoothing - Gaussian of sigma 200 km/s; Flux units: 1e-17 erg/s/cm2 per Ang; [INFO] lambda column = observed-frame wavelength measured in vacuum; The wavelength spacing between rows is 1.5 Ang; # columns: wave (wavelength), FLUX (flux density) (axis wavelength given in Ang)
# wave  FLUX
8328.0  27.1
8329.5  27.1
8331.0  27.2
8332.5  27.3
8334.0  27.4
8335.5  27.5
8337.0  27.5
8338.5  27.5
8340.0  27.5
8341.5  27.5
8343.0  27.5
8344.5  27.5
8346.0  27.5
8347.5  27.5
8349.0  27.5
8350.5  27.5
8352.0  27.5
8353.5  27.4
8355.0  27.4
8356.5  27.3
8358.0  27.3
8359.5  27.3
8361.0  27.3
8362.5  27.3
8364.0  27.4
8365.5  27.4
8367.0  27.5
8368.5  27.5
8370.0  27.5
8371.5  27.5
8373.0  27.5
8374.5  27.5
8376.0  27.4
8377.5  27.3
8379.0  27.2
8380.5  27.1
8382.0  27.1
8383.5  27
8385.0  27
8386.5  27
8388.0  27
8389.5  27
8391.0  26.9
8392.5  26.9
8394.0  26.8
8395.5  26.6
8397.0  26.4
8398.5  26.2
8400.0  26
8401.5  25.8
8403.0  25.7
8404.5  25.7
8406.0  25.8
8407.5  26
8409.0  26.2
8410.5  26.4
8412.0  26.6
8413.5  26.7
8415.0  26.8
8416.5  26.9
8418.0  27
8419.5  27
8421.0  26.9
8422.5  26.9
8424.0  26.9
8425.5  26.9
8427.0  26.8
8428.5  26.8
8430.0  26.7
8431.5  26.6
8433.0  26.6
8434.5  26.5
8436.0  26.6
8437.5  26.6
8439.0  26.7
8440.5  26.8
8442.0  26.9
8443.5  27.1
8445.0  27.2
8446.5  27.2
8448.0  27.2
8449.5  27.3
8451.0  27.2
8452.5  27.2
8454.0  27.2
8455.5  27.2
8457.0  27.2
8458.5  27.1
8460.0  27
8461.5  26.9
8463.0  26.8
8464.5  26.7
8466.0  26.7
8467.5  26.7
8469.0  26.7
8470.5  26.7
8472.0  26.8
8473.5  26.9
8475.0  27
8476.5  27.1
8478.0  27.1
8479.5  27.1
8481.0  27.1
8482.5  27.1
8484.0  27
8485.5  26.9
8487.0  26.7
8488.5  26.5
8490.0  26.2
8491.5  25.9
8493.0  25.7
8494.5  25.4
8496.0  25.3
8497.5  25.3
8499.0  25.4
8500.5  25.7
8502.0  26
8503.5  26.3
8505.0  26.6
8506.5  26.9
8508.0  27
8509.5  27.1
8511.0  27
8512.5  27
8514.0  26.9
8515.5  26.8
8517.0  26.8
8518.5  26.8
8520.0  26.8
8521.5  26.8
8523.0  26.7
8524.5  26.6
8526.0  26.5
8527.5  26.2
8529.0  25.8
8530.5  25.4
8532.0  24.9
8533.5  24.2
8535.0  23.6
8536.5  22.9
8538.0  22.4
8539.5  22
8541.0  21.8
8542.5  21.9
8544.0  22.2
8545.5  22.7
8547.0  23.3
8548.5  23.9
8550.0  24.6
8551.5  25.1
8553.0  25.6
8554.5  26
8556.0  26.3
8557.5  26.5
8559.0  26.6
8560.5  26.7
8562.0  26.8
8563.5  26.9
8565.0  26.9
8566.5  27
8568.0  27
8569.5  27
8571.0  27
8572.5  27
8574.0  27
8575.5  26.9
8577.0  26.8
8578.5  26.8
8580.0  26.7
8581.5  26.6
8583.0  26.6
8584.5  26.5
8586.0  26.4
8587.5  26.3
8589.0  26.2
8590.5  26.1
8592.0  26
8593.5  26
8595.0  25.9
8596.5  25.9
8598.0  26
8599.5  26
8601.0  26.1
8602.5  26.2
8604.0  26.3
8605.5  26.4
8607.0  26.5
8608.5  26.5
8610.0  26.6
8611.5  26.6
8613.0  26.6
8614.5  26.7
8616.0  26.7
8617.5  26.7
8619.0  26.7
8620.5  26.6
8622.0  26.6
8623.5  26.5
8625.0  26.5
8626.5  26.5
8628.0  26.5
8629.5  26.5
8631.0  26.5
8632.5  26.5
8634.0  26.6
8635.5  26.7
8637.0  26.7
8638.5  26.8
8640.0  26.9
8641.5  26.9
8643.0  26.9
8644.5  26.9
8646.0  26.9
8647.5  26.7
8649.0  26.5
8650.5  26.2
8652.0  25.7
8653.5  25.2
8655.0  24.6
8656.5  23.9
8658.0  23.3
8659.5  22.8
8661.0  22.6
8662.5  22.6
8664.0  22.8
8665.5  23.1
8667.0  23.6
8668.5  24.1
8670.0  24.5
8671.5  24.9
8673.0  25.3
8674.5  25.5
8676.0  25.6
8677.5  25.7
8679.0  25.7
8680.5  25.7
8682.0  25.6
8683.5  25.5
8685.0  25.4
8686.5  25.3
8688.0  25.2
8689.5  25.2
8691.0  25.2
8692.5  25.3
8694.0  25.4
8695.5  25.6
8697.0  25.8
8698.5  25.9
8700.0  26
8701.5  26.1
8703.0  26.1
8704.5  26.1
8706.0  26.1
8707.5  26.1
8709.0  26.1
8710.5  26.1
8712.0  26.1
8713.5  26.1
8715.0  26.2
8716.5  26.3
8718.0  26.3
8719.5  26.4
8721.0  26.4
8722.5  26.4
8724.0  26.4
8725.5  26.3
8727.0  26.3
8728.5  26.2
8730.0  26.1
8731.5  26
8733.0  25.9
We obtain 0.0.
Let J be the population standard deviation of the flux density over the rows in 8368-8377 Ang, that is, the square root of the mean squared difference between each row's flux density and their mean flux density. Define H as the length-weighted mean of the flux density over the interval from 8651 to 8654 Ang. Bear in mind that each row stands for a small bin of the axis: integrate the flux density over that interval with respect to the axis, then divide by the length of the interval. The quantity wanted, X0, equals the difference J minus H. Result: -25.5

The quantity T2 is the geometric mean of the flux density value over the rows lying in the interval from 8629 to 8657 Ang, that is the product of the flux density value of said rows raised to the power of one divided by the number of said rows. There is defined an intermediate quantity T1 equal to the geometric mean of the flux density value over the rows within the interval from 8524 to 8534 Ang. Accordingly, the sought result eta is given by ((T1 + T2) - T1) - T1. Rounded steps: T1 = 25.6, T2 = 26.28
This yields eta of 0.6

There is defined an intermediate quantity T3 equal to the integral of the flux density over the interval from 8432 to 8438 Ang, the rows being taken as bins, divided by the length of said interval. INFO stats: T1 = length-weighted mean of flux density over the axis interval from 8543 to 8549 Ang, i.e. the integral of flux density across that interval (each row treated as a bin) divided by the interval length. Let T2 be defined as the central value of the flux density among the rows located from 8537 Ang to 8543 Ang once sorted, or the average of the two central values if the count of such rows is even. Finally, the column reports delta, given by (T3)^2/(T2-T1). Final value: -712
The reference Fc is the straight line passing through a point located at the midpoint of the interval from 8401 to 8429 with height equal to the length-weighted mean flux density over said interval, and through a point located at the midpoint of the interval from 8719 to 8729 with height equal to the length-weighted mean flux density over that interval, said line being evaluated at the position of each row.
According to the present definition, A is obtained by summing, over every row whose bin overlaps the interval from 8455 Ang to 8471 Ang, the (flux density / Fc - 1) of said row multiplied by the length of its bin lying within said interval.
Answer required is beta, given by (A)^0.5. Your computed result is 0.5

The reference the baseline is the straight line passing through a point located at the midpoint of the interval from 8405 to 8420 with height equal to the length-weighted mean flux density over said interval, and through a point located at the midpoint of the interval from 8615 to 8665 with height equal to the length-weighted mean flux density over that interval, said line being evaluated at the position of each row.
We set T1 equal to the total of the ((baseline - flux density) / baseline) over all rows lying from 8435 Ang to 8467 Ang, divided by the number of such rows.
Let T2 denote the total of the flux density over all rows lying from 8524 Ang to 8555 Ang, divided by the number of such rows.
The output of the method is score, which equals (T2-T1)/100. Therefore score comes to 0.242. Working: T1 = -0.022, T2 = 24.2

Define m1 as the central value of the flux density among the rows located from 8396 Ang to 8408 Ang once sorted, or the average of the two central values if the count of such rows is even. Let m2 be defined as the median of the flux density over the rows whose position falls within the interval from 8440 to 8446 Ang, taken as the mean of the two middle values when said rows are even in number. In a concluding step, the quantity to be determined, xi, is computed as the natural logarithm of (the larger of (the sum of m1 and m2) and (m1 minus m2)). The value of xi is 3.97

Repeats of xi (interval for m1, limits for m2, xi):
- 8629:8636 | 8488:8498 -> 3.96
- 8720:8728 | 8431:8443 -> 3.97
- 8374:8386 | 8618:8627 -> 3.98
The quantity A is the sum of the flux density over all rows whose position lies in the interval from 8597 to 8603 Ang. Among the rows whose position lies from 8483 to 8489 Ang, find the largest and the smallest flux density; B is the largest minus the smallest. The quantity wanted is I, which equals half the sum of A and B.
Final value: 52.4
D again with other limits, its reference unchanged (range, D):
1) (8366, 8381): 0.3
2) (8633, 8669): 2.0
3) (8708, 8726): 0.4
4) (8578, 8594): 0.2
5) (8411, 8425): 0.0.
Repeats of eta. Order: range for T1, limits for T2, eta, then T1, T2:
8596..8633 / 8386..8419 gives 0.0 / 26.4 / 26.47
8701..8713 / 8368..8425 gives 0.7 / 26.1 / 26.78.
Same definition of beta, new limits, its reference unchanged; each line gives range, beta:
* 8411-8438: 0.5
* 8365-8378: 0.7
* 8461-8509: 0.2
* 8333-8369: 1.1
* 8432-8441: 0.2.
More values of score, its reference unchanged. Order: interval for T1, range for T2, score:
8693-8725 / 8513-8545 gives 0.250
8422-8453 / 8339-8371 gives 0.275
